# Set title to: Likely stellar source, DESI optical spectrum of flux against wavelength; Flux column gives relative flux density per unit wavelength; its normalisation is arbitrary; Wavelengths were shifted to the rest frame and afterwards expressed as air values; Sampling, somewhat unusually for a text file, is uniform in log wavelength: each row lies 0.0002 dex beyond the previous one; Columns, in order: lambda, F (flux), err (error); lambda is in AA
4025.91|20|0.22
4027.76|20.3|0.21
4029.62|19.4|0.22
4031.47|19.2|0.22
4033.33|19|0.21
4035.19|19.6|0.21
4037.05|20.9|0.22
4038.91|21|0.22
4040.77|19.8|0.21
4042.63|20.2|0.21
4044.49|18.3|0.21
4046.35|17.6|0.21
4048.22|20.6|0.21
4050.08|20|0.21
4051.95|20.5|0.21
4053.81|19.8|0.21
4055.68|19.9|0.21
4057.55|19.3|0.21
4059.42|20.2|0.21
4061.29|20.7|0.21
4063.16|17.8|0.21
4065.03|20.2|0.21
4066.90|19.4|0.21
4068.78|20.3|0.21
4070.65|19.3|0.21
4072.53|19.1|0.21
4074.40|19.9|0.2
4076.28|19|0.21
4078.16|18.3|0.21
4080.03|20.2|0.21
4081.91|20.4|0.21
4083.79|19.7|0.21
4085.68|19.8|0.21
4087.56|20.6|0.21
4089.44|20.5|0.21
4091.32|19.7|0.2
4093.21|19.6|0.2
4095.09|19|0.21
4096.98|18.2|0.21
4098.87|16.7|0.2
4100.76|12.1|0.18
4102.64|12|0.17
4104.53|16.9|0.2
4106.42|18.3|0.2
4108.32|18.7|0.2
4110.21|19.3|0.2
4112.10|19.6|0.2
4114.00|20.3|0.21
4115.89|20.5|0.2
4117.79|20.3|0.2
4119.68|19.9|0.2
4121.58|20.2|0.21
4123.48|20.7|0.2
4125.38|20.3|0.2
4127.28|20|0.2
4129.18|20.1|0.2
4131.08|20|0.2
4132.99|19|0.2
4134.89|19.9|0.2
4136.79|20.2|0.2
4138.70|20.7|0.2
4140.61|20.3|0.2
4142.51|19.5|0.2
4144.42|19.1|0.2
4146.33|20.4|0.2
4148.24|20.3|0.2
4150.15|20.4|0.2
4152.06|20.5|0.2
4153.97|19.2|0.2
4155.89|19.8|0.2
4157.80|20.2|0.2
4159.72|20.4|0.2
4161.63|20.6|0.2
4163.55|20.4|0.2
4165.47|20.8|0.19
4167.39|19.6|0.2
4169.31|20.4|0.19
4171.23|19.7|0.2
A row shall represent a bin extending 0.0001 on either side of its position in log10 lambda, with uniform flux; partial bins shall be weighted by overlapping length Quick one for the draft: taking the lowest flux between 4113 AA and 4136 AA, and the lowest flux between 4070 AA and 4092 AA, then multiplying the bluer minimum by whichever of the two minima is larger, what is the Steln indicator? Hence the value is 348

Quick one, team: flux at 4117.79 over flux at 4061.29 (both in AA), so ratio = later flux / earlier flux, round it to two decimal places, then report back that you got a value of 0.98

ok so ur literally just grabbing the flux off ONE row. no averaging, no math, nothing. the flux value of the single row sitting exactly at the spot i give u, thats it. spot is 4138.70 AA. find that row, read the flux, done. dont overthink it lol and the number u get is 20.7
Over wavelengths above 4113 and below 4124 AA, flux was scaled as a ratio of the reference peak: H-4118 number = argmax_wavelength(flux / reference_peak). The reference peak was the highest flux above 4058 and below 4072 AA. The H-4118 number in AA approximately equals 4123.48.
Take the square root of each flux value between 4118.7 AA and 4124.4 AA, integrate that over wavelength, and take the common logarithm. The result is 1.41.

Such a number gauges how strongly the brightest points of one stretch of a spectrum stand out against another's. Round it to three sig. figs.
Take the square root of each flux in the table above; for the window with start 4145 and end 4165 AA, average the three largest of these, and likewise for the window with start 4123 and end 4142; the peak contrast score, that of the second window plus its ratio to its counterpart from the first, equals 5.54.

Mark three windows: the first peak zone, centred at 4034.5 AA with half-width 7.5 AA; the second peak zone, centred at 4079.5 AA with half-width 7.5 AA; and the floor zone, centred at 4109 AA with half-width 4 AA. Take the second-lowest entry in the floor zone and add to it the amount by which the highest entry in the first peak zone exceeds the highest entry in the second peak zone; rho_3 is 19.3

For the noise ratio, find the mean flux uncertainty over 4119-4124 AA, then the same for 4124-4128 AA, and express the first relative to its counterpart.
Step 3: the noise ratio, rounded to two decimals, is 1.02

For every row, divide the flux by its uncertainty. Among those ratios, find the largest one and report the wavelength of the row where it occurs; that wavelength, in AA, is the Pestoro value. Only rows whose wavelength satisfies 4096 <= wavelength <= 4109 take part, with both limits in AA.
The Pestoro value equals 4108.32 AA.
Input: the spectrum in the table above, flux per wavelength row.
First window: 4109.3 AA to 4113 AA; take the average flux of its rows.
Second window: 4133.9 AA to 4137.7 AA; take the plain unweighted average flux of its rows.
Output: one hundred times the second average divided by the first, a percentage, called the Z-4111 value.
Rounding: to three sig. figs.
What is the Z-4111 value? 103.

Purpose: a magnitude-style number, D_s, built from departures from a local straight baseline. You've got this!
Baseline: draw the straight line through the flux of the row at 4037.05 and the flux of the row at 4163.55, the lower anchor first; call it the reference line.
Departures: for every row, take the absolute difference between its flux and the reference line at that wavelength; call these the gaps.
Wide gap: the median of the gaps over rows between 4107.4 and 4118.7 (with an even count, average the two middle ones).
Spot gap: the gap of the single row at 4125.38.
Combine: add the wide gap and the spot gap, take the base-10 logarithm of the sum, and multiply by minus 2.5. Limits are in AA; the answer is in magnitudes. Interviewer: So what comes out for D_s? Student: 0.11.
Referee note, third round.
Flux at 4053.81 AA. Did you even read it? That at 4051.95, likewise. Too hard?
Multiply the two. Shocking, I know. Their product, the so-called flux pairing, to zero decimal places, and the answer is 406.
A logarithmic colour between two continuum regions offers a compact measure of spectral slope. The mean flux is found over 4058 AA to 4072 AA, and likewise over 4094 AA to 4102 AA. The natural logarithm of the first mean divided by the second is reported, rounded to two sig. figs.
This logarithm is 0.18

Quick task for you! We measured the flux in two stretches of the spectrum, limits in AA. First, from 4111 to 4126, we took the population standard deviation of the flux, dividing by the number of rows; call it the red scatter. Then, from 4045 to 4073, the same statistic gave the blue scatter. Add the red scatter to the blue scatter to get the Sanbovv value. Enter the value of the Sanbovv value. 1.2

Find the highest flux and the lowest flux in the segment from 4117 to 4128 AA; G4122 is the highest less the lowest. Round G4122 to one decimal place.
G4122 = 0.8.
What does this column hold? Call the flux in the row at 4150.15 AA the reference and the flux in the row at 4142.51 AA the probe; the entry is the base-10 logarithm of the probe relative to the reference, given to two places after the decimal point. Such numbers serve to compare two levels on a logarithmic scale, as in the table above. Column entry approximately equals -0.02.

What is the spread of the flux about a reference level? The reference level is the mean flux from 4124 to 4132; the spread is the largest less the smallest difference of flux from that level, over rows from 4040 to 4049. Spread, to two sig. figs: 3.0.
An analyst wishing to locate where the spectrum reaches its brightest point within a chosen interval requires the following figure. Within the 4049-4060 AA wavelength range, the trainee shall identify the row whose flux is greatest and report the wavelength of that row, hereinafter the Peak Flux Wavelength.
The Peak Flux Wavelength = 4051.95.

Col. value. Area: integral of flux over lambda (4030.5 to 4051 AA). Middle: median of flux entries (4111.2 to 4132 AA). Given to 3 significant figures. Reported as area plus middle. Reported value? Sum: 423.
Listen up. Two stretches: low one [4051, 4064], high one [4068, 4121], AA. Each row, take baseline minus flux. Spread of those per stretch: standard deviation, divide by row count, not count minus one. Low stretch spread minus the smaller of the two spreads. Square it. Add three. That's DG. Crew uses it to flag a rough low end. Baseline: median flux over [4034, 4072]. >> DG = 3.00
